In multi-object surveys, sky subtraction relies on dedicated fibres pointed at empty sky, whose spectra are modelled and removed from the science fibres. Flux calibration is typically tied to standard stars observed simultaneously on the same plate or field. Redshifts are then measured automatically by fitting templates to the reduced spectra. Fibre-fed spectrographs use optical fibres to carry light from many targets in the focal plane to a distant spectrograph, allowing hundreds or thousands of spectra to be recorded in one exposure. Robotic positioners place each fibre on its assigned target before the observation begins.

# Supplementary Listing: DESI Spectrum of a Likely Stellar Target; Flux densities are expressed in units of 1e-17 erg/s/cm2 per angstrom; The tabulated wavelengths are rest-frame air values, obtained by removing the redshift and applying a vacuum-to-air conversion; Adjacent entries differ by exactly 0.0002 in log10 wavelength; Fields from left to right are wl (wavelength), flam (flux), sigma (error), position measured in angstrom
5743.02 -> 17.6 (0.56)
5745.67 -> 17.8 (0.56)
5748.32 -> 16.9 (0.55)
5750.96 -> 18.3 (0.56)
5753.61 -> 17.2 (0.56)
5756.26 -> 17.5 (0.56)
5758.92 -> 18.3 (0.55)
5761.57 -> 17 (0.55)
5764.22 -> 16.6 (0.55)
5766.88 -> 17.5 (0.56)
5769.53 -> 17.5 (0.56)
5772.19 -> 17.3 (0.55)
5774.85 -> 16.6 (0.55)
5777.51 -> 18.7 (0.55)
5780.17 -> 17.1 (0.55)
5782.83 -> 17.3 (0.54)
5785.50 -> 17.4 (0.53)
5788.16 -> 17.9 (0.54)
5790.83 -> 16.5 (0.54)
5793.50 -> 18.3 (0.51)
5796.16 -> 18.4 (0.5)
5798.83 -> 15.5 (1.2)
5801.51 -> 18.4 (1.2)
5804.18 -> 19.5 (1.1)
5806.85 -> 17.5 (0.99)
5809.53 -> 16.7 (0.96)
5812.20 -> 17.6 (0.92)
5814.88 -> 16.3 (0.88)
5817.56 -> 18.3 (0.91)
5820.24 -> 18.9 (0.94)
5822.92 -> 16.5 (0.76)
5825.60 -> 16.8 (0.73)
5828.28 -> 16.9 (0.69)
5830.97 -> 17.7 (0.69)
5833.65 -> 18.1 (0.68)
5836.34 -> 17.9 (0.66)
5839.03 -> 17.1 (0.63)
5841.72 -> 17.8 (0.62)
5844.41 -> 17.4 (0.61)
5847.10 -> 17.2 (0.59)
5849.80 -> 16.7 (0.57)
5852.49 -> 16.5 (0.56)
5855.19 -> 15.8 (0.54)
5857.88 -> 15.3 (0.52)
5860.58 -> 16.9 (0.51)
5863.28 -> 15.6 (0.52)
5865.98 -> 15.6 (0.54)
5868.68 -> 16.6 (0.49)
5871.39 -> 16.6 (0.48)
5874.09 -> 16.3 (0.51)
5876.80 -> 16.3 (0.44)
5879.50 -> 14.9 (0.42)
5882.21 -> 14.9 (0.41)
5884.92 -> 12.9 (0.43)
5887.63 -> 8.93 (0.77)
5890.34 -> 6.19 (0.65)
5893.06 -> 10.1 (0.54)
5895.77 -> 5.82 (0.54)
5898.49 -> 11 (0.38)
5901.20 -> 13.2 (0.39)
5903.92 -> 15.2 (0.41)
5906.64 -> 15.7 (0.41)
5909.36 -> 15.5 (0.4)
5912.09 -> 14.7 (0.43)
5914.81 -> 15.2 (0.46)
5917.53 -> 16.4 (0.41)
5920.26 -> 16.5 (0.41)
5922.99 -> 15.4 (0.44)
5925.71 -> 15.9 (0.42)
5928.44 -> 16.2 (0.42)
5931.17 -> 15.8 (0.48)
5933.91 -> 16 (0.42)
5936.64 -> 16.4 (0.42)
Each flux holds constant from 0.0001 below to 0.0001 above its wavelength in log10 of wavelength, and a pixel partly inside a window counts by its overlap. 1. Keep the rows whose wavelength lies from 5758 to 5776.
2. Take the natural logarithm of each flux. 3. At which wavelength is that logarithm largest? 5758.92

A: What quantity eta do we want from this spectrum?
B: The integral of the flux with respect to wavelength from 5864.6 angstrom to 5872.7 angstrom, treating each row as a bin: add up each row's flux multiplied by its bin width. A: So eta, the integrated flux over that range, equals 132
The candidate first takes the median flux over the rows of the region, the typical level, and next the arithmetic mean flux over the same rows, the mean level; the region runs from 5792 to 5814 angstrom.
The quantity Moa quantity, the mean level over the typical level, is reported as 0.99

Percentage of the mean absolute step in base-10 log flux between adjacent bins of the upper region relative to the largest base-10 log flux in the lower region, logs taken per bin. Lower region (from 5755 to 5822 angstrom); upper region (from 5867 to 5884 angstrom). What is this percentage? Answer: 0.7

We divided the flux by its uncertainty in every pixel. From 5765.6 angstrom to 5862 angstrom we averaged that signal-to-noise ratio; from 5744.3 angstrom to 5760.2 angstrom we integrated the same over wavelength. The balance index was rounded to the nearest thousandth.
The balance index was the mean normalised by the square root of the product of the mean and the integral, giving 0.230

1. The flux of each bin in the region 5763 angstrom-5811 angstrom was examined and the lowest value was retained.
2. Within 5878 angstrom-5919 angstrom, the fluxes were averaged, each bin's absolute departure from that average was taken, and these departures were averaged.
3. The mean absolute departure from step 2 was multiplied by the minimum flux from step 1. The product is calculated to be 44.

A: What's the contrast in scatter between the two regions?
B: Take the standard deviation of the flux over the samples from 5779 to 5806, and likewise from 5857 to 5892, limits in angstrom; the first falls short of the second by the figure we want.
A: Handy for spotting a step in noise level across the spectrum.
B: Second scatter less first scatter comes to 2.1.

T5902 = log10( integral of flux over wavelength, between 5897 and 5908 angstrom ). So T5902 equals 2.18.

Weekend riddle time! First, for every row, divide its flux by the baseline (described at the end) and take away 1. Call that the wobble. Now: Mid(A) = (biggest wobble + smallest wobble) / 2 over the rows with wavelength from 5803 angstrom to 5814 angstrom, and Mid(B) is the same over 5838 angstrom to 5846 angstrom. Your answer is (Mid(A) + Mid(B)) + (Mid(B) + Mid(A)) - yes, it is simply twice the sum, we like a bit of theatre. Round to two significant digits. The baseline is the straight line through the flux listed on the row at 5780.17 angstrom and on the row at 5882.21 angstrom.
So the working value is 0.40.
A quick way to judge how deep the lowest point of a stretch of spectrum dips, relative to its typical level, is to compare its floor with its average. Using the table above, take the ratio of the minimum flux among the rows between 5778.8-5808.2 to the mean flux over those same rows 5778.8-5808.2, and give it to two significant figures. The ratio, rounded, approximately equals 0.88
